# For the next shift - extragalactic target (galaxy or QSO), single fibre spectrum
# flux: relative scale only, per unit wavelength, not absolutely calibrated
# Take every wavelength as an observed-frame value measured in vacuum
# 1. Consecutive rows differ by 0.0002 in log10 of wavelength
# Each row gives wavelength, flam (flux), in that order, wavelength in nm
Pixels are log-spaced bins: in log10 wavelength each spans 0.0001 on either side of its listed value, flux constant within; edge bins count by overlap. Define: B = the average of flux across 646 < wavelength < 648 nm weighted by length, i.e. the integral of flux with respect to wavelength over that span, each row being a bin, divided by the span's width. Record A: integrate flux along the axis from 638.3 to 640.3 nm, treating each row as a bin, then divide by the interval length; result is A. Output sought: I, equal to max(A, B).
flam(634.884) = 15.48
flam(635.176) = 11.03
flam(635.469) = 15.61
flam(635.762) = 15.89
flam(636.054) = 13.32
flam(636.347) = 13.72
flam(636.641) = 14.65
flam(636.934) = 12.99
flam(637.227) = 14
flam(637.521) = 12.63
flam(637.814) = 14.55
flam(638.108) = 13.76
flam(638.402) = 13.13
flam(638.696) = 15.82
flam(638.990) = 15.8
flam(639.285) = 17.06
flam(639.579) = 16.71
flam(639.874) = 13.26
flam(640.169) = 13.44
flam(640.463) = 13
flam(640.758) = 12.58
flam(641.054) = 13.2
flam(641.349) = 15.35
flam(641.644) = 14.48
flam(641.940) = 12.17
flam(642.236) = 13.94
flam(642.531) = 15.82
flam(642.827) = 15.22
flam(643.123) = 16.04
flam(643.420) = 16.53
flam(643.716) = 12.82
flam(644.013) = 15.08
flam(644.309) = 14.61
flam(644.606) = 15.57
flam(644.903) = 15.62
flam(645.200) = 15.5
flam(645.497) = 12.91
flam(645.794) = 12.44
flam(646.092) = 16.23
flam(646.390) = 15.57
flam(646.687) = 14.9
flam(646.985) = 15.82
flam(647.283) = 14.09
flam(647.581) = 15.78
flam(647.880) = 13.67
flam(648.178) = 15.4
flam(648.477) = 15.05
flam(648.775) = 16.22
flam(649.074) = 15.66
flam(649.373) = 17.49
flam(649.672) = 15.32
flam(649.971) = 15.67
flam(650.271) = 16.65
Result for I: 15.1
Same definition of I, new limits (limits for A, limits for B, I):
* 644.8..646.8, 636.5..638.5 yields 14.7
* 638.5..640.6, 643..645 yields 15.2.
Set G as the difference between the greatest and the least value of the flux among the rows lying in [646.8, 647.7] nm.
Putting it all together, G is 1.7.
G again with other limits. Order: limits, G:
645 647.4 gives 3.8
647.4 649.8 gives 3.8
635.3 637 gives 2.9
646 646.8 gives 1.3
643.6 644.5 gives 2.3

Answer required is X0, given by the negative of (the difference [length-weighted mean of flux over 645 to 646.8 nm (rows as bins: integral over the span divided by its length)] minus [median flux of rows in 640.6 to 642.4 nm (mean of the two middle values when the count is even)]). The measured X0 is -1.0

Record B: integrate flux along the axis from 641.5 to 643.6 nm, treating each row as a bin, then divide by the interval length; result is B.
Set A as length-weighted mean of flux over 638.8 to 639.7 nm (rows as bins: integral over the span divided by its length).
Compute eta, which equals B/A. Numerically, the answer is 0.90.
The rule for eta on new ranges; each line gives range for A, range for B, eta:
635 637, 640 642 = 0.97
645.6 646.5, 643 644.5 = 1.03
